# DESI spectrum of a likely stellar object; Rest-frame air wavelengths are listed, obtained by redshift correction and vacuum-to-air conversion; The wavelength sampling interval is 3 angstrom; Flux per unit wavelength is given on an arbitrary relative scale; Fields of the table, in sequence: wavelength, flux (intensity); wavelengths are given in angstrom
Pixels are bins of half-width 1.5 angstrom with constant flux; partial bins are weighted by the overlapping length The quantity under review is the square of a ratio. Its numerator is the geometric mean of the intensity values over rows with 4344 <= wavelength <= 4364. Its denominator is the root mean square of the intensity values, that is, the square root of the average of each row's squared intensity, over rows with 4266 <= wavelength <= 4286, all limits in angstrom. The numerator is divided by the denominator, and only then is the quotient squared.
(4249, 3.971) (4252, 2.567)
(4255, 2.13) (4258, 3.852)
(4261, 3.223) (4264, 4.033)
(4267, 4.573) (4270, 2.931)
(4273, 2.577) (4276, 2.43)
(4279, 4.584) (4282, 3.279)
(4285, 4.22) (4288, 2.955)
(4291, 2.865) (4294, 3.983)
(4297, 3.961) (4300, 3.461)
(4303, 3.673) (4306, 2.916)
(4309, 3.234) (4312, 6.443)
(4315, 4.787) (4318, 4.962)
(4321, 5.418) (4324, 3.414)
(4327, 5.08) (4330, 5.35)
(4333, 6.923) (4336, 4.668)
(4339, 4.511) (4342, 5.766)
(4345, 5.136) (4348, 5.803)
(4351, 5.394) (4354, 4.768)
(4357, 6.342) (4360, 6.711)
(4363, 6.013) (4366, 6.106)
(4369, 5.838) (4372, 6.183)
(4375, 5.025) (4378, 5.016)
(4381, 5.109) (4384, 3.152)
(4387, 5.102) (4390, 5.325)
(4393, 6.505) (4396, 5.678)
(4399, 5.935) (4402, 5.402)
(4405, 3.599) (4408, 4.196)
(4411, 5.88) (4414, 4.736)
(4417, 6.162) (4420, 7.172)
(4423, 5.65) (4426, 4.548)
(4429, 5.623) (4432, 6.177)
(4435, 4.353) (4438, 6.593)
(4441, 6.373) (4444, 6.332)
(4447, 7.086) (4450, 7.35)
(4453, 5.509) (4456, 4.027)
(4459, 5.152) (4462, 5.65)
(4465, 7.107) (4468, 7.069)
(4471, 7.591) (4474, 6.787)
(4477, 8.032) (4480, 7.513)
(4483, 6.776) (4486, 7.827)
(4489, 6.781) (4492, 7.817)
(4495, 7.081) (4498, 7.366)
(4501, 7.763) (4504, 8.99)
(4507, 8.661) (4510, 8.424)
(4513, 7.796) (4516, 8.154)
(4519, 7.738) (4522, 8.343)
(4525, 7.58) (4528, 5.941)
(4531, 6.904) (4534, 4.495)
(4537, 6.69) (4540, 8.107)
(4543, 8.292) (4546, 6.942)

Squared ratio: 2.5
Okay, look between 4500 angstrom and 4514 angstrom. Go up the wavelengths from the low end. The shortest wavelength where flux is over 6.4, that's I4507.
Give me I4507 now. 4501 angstrom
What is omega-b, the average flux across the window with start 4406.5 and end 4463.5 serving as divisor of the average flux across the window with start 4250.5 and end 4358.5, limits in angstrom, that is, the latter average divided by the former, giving 0.74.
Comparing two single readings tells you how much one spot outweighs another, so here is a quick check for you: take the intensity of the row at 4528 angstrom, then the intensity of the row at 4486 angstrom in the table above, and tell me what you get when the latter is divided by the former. 1.3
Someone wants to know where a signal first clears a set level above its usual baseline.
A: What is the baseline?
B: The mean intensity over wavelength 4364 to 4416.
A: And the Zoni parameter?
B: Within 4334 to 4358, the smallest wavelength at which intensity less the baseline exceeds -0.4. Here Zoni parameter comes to 4342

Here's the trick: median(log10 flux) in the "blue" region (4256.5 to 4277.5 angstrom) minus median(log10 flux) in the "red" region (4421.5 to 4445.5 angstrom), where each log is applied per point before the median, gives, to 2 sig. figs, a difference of -0.26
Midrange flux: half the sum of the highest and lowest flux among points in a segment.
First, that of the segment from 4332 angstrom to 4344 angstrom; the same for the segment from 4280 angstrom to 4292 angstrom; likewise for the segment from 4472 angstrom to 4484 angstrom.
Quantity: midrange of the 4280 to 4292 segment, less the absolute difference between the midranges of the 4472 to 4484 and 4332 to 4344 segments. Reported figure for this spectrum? 1.86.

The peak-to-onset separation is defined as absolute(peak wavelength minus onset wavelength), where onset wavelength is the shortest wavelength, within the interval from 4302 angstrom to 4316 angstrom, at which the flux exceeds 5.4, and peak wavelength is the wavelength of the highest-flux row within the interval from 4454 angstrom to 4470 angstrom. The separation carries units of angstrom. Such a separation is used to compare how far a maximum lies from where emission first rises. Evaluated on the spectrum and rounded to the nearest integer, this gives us 153 angstrom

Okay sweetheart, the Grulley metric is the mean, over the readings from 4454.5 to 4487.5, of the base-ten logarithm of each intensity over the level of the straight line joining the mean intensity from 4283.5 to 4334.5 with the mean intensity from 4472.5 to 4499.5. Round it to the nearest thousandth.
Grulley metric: -0.033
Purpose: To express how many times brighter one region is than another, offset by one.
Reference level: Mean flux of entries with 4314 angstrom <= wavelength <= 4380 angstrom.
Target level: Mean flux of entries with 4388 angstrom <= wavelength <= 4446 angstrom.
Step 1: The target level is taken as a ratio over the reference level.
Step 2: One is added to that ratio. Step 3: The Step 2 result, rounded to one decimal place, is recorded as 2.0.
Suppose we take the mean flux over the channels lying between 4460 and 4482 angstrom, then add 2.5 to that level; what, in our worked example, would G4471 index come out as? 9.6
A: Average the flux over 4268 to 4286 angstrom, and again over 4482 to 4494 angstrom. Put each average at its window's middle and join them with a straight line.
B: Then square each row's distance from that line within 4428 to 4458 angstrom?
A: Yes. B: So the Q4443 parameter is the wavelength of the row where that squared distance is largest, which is 4456 angstrom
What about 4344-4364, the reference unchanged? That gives 4360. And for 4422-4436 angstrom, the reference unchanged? 4435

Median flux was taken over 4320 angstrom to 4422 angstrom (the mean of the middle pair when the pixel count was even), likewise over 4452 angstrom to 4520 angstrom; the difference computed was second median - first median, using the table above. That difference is 2.1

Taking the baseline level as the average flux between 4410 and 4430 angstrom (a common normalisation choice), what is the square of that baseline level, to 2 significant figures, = 32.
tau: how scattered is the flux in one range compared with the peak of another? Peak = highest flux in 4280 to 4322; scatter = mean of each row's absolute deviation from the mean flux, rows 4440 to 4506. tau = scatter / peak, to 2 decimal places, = 0.12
